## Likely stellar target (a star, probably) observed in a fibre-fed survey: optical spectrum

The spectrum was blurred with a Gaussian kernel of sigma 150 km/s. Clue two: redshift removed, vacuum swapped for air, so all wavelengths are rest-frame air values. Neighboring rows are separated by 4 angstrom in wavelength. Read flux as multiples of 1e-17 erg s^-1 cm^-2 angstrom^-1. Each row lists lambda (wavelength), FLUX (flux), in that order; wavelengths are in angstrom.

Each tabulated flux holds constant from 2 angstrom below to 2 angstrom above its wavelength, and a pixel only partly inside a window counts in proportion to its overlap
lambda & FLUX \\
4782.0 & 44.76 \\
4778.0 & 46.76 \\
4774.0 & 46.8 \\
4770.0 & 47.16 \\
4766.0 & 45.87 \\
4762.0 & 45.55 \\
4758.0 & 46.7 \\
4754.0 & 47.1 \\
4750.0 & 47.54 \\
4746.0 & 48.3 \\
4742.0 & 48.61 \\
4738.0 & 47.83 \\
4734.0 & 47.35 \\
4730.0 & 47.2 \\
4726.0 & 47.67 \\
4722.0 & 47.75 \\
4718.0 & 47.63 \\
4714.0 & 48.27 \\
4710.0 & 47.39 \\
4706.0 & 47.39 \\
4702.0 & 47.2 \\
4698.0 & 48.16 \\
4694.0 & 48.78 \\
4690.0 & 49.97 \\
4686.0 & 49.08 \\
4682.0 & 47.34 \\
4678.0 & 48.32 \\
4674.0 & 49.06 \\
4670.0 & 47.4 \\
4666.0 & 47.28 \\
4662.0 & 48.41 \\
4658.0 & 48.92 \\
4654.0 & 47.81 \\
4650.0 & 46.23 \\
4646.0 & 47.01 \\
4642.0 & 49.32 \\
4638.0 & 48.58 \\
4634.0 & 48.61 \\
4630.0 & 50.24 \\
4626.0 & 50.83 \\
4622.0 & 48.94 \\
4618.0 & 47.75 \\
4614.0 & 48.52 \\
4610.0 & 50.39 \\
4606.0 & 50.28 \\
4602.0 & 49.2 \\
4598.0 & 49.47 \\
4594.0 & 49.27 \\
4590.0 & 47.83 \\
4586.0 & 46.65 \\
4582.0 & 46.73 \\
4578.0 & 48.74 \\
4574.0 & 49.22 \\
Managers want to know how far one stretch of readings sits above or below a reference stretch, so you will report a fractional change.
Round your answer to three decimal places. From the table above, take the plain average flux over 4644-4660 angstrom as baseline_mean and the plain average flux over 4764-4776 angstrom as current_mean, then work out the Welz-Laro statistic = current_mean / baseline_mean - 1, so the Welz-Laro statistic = -0.019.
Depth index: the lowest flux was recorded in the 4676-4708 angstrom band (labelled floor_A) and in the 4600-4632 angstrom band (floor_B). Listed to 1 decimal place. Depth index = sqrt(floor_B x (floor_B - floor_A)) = 5.1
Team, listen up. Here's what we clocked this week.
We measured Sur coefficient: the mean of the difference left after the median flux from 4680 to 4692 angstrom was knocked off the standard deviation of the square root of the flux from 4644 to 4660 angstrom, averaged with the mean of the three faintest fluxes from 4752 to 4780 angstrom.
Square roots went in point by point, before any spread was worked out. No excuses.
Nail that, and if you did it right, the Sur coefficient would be -1.5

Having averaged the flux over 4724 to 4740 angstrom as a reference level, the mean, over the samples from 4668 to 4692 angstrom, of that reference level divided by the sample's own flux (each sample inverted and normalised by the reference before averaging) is 0.979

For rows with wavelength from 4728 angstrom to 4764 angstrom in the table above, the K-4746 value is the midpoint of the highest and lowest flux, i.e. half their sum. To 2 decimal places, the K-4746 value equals 47.08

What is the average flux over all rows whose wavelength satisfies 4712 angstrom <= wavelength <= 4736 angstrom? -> 47.6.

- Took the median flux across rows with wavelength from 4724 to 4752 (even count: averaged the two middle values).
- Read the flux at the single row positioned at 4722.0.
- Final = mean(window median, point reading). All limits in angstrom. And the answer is 47.7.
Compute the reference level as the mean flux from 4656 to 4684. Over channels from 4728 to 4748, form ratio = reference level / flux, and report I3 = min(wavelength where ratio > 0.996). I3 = 4730.0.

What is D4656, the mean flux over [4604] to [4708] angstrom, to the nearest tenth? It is 48.5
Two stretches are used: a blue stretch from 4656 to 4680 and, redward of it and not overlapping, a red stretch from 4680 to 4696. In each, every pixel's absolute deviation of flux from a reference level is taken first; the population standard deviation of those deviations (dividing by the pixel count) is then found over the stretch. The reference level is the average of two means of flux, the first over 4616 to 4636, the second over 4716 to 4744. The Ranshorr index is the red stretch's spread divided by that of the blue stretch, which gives 1.09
